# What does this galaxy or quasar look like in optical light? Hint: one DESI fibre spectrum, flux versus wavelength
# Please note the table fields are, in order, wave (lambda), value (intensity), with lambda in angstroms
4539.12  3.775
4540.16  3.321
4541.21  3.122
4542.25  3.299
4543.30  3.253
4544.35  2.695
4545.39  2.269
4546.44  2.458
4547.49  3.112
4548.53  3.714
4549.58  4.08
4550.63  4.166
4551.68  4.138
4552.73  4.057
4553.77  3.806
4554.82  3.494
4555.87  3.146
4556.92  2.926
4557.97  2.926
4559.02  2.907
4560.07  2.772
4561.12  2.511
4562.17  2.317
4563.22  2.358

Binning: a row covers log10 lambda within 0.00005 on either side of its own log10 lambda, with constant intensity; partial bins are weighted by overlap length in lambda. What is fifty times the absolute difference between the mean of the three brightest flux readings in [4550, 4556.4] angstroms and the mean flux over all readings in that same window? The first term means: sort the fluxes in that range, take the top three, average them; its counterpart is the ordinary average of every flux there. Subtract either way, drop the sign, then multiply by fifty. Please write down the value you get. 16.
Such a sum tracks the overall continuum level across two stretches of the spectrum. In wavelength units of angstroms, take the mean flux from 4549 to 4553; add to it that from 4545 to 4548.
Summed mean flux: 6.7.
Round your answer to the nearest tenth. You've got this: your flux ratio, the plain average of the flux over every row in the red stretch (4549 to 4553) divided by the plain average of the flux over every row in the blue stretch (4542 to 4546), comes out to 1.4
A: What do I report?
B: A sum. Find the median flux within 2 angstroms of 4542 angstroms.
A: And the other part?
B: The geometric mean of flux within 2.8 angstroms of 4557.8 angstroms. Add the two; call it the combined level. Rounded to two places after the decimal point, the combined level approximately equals 6.21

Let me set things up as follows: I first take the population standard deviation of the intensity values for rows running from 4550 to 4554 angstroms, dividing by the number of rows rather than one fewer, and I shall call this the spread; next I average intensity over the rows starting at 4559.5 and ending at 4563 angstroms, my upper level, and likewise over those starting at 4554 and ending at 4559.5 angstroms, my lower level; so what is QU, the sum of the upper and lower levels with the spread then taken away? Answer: 5.5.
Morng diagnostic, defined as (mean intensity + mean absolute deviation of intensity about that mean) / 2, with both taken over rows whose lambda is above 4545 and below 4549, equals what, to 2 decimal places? 1.71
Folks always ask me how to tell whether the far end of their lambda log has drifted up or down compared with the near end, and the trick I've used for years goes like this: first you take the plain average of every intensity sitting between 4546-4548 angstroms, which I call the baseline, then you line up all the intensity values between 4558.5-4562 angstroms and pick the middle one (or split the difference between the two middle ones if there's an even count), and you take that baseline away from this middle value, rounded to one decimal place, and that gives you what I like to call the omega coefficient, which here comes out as 0.0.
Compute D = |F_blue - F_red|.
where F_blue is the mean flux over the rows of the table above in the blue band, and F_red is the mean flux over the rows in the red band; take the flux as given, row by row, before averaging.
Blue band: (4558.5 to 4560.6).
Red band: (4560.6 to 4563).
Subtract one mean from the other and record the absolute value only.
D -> 0.43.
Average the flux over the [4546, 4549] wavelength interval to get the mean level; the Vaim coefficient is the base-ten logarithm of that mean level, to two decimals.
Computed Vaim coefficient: 0.49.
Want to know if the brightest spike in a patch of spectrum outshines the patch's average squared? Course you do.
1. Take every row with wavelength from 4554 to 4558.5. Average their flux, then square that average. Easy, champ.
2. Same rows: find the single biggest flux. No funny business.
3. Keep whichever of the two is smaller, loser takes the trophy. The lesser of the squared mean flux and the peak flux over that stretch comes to 3.5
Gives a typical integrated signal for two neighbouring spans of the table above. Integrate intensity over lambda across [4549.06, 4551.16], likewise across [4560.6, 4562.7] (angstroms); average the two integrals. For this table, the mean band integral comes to 6.86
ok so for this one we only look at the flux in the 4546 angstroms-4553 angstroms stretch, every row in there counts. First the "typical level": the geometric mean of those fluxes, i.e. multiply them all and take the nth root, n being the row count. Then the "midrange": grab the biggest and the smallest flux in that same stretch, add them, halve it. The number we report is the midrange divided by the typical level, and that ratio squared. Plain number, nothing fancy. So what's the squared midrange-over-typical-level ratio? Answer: 0.838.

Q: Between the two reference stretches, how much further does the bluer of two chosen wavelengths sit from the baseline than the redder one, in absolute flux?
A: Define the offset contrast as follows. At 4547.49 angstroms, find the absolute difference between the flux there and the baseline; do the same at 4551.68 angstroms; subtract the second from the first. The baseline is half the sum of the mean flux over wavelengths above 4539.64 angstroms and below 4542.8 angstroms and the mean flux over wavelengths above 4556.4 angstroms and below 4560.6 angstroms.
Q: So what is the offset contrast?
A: -1.0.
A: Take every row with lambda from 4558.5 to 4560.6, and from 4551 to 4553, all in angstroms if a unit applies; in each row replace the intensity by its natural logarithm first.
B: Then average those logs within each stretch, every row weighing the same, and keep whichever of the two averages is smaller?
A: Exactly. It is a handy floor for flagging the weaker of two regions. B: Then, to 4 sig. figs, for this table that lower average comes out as 1.043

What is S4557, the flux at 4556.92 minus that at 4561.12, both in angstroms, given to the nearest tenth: 0.4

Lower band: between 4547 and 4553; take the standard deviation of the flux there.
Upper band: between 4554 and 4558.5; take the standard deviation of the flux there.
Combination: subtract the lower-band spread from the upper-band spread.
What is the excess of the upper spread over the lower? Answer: -0.14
